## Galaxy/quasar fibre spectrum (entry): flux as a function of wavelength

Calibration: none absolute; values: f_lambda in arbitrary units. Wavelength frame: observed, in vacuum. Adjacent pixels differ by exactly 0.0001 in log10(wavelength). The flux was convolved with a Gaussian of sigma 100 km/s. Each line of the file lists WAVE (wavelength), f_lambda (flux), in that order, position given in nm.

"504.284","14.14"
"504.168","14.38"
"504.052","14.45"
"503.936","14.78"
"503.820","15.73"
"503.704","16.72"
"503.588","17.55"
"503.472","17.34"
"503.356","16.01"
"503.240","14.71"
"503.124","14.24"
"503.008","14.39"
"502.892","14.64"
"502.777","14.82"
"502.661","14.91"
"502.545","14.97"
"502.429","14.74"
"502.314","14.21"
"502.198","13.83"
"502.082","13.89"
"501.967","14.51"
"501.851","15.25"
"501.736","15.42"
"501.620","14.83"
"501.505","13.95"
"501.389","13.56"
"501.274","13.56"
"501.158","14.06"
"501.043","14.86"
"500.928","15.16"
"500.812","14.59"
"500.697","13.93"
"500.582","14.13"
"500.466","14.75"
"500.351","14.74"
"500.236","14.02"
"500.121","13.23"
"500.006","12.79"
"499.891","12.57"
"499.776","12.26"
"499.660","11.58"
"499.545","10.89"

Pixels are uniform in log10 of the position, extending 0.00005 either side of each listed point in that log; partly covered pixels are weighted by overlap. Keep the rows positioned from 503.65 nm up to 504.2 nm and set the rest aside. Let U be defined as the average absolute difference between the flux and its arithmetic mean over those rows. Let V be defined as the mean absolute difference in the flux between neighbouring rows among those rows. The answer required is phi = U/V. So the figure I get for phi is 1.4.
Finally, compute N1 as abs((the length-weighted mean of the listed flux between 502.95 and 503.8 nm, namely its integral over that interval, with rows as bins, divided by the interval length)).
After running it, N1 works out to 15.8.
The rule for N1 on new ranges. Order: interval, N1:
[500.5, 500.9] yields 14.3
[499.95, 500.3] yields 13.4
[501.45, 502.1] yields 14.7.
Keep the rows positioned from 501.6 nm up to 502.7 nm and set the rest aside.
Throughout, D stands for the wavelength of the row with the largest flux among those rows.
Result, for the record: 501.736 nm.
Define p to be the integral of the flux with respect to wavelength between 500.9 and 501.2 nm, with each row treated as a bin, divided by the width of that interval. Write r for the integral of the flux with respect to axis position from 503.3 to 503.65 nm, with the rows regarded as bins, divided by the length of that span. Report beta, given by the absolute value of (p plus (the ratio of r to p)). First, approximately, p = 14.7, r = 17.0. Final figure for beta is 15.9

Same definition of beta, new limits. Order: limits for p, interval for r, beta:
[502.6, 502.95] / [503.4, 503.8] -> 15.9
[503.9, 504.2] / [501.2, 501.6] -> 15.5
